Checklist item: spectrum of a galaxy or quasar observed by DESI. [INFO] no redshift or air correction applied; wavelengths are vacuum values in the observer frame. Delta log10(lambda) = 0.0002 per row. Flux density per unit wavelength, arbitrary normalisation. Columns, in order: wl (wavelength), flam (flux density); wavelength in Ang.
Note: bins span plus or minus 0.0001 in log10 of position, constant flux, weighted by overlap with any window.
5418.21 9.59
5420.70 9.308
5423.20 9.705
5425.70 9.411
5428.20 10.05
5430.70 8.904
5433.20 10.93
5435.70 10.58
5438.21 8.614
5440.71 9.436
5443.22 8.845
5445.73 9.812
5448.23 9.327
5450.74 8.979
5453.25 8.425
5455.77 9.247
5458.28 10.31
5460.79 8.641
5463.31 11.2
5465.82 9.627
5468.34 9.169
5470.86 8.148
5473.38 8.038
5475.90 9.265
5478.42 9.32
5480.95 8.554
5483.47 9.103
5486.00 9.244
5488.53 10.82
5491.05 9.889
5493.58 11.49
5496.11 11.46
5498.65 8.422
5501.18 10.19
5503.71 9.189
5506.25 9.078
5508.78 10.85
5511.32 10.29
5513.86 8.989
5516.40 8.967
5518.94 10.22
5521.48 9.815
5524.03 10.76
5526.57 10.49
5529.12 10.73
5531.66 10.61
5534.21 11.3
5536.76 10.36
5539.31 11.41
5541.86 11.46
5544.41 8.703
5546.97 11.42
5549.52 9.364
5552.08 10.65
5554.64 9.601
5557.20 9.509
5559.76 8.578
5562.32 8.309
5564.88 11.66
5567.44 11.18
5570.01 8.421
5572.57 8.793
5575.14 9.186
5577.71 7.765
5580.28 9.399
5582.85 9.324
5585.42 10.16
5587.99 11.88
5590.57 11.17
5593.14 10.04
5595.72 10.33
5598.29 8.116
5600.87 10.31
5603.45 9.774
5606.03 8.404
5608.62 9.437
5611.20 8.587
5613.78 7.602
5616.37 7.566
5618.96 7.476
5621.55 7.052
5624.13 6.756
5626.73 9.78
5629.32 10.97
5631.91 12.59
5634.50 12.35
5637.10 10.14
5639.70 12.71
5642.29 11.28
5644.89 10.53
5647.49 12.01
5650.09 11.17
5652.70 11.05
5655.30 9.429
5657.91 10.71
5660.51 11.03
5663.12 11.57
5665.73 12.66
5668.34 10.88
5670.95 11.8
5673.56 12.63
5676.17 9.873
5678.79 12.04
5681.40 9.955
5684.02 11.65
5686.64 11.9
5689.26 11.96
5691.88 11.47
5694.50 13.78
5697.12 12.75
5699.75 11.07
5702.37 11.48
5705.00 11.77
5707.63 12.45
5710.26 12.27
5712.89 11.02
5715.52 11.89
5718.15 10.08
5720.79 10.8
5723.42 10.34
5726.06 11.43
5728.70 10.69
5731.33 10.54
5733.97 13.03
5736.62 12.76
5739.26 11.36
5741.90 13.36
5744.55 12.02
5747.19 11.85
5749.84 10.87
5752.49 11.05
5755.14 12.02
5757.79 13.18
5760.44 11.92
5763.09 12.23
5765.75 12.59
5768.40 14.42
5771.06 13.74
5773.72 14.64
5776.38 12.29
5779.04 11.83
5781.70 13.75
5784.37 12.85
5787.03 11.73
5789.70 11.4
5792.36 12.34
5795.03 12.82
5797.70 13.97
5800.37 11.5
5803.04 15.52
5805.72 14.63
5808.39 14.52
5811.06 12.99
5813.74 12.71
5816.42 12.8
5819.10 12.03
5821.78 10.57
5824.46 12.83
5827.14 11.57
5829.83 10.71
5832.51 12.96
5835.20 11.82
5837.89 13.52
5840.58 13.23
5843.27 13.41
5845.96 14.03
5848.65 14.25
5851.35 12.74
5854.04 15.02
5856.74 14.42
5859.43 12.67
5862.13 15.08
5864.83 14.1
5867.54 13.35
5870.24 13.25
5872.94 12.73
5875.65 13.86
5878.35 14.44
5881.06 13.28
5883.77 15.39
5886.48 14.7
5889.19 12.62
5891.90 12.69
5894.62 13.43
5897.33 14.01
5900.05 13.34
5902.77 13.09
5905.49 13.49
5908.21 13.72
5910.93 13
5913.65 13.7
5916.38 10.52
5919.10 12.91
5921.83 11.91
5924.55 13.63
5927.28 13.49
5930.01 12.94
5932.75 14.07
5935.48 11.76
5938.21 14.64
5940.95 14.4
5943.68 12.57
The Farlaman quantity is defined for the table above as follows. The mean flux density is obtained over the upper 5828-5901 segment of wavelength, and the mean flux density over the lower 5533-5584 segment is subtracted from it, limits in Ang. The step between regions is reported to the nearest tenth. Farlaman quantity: 3.7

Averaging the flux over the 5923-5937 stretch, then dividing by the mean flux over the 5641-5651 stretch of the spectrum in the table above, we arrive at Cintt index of 1.17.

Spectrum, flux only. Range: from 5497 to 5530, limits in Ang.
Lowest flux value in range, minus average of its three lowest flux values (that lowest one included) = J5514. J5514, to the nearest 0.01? -0.37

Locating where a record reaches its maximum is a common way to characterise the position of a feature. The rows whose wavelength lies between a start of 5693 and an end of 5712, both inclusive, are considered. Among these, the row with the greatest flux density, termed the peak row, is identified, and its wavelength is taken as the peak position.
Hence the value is 5694.50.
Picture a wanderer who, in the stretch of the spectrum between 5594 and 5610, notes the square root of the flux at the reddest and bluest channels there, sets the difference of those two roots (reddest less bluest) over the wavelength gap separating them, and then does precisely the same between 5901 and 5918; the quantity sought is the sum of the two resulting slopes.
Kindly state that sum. -0.04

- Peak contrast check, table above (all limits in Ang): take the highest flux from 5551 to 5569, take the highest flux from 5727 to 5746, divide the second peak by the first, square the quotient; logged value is 1.3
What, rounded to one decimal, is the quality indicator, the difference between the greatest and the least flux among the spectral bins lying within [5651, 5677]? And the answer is 3.2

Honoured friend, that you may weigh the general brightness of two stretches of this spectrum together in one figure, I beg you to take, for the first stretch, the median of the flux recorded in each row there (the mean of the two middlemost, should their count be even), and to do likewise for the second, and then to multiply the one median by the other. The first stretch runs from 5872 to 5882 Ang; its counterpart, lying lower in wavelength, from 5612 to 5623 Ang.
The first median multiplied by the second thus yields 102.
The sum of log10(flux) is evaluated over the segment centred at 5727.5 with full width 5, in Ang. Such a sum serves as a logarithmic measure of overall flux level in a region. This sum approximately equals 2.09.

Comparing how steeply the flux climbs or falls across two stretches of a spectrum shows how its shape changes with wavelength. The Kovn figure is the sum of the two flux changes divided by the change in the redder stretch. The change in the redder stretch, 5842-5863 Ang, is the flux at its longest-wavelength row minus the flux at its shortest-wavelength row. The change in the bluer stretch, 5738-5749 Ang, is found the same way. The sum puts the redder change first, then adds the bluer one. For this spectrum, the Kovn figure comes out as 1.3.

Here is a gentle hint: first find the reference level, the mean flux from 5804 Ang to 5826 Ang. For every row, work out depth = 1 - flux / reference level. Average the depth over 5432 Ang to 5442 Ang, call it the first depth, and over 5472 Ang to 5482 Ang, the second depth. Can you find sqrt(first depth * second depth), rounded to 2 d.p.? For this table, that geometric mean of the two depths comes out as 0.27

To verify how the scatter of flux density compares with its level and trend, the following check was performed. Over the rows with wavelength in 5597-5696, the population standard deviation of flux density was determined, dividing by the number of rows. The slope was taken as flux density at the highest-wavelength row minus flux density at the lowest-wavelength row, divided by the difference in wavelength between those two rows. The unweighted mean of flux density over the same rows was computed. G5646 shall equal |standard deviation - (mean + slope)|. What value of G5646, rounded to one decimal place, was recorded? 8.8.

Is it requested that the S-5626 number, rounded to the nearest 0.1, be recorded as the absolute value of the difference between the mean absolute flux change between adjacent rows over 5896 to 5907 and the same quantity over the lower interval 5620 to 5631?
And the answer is 1.1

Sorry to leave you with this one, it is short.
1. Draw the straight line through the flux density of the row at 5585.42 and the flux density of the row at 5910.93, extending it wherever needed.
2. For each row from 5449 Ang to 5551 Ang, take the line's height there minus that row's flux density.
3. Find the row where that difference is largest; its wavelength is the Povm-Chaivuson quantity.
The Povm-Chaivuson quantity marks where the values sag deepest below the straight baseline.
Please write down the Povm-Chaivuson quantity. 5473.38 Ang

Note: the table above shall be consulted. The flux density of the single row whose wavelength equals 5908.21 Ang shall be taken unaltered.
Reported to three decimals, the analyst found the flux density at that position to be 13.720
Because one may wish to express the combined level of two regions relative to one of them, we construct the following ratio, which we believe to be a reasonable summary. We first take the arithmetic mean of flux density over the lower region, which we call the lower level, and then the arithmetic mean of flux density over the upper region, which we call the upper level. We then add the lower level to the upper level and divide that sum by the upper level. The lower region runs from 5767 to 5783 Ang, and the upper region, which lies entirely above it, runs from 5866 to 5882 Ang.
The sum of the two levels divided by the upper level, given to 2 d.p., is 2.00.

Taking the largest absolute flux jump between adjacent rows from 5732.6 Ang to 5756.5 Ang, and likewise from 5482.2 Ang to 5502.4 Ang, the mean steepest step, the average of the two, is 2.52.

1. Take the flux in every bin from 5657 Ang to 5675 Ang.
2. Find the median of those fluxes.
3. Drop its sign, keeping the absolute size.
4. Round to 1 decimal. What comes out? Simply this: 11.6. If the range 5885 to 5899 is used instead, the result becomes 13.4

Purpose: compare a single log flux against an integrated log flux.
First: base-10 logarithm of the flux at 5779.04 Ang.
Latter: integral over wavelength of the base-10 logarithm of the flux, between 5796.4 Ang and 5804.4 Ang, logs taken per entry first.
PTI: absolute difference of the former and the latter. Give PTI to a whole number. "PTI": 8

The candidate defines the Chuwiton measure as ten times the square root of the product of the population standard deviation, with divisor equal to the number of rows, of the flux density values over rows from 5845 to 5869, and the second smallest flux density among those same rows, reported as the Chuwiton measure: 33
